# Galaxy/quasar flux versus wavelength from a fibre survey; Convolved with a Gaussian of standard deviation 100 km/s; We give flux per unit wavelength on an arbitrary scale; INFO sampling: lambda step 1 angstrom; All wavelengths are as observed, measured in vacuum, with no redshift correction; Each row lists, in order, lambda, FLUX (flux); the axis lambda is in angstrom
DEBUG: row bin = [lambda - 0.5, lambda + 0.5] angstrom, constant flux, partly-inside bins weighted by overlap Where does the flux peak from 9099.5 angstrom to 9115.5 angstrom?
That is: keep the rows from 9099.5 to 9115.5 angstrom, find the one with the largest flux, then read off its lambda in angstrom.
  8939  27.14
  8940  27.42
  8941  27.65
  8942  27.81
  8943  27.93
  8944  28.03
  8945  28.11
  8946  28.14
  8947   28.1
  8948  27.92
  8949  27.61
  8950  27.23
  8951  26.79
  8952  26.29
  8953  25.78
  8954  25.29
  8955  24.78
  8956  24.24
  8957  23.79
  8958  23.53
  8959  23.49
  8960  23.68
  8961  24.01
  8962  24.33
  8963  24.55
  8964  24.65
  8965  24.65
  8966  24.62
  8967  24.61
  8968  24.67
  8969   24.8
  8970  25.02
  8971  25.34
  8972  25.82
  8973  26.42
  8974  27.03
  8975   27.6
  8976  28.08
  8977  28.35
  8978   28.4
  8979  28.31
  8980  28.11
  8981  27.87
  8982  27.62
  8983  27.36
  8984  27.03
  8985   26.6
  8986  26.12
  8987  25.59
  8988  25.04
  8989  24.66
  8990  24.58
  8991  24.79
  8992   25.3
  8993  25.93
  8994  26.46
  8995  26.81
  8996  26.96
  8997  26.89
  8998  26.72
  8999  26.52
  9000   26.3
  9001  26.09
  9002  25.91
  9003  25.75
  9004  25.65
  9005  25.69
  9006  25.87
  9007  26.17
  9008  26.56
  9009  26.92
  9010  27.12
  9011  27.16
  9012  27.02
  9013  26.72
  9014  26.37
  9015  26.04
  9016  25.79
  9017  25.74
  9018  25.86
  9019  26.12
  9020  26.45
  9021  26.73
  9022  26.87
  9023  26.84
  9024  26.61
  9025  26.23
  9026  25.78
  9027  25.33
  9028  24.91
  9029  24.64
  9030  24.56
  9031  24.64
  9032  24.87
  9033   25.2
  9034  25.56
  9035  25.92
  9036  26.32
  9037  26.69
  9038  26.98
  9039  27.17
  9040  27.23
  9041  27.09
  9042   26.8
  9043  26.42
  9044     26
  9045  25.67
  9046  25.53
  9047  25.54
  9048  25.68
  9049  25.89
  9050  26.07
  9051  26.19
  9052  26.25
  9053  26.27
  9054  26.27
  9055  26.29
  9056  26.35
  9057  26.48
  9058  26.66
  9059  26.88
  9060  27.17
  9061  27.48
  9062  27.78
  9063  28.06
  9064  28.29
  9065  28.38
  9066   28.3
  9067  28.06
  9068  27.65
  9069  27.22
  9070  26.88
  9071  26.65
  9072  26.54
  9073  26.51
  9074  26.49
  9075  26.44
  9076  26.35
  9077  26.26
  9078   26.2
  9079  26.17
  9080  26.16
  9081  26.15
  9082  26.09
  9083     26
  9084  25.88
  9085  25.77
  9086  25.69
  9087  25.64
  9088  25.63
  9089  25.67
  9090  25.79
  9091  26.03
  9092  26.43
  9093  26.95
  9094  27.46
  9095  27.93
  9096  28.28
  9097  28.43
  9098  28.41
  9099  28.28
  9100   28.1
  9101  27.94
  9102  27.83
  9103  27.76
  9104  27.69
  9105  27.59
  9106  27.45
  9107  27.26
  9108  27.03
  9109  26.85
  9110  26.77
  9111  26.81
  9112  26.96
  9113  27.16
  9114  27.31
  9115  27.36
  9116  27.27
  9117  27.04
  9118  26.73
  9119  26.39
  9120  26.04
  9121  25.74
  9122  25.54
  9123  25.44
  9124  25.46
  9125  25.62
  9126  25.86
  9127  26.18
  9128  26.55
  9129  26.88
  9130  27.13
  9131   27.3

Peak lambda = 9100 angstrom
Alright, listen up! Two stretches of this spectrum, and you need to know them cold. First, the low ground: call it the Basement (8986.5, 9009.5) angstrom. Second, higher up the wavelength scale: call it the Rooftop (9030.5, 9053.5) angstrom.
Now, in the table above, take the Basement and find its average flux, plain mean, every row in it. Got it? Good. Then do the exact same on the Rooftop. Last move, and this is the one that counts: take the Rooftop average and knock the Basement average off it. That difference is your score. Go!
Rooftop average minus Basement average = 0.12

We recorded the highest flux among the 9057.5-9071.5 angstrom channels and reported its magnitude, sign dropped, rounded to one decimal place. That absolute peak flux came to 28.4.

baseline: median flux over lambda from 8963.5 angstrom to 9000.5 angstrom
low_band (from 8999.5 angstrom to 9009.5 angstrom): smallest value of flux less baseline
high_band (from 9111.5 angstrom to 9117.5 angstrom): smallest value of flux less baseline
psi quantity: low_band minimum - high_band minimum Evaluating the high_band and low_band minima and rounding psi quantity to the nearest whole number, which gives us -1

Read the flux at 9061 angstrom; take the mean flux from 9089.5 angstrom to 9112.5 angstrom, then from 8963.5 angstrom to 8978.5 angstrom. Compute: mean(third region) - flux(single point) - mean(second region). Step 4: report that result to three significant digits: -28.9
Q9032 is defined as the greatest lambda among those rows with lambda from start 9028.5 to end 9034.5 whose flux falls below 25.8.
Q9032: 9034 angstrom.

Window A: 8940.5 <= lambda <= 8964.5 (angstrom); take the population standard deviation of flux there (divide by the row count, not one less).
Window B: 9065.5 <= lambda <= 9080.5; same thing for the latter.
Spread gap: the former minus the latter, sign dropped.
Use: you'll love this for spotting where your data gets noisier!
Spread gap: 1.1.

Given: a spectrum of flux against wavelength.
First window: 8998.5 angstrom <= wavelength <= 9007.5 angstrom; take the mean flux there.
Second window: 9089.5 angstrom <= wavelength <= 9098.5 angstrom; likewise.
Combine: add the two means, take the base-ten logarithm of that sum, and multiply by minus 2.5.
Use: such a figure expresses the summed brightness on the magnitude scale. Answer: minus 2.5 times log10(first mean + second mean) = -4.32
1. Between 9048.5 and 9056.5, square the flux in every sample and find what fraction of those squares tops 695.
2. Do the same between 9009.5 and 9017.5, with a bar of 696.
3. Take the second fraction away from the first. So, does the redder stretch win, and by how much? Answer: -0.50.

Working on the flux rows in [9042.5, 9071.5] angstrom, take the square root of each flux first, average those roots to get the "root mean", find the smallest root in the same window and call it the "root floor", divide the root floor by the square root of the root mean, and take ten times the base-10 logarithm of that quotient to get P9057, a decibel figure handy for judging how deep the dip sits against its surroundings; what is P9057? 3.47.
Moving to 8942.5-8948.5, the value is 3.61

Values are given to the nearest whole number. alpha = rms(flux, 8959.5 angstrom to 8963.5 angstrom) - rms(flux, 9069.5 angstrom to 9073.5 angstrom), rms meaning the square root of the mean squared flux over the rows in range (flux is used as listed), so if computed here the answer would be -3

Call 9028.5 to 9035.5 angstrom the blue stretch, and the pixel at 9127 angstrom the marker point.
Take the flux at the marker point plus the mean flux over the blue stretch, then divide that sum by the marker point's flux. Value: 1.96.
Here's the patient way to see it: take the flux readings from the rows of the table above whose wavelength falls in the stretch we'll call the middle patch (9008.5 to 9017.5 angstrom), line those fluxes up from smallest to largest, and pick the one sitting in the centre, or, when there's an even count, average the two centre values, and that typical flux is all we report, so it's 26.7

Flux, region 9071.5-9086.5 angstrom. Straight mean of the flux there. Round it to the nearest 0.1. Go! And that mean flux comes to 26.2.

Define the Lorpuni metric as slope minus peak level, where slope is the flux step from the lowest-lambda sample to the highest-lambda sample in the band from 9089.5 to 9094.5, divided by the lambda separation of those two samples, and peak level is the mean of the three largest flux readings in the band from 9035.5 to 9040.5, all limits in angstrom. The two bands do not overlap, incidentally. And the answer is -26.71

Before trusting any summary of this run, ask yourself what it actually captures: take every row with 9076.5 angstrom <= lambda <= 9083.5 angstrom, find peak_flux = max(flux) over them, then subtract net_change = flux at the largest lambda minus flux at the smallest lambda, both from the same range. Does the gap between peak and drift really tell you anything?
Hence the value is 27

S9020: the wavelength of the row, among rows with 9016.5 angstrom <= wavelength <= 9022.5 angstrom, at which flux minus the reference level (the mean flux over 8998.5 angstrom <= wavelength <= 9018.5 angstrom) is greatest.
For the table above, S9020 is 9022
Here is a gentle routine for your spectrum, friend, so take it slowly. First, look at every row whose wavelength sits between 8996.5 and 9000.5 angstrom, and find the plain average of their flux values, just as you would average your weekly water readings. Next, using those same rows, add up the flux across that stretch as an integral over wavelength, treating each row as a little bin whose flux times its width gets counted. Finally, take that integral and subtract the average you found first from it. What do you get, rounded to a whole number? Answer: 80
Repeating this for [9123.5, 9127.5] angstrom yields 77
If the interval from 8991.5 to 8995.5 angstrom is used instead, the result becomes 78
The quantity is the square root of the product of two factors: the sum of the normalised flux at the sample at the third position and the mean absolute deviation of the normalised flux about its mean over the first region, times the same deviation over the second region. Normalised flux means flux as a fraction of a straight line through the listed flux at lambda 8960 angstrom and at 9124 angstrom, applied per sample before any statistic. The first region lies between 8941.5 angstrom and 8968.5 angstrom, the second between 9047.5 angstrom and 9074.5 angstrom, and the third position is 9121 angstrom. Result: 0.169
